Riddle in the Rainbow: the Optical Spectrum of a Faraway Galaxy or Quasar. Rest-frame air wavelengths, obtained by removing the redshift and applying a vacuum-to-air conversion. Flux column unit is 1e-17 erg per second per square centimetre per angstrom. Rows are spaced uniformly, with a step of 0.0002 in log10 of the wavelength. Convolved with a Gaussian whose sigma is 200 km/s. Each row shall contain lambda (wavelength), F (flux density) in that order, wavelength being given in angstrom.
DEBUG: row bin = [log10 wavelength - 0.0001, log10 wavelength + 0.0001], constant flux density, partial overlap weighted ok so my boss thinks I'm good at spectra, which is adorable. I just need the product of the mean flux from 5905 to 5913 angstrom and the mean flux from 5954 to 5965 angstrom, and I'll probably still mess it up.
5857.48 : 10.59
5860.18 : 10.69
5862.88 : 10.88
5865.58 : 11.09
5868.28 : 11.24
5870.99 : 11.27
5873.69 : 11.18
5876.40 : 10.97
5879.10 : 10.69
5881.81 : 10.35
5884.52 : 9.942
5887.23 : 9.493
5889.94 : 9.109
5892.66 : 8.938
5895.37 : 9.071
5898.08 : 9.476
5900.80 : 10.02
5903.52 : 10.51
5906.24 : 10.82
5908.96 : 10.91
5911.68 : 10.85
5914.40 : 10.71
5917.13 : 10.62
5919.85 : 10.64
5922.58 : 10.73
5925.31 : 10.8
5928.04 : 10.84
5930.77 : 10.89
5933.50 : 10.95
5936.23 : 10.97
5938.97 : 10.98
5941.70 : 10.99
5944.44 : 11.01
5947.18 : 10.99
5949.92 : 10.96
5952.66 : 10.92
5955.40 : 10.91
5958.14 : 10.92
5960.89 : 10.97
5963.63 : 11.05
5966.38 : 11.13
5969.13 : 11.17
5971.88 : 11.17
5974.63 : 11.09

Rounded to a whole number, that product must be 119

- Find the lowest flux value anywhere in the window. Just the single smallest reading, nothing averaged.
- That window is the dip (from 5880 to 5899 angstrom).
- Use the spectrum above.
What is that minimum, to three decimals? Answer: 8.938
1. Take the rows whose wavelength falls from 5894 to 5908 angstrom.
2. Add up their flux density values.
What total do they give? 50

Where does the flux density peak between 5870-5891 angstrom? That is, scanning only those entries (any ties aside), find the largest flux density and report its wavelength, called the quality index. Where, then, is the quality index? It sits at 5870.99 angstrom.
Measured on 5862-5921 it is 5870.99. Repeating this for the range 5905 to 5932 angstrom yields 5908.96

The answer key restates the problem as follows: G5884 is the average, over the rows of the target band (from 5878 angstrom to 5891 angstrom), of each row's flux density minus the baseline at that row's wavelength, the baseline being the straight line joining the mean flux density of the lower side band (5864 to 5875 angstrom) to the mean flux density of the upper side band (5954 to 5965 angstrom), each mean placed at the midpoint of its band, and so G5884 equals -1.2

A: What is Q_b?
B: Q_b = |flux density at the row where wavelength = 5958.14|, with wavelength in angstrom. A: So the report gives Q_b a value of 10.9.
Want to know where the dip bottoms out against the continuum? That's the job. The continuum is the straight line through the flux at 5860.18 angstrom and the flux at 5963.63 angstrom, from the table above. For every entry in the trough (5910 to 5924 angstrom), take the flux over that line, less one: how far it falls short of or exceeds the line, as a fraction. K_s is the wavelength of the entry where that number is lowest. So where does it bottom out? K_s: 5917.13 angstrom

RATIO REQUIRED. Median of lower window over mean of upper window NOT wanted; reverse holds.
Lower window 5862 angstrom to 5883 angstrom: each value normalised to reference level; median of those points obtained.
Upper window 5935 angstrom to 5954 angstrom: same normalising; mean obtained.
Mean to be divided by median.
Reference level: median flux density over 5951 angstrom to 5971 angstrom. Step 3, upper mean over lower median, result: 0.99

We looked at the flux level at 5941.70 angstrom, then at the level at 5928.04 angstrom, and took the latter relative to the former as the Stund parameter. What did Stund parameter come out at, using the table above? 0.99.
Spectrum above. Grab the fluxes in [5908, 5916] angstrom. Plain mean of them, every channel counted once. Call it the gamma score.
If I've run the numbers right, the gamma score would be 10.8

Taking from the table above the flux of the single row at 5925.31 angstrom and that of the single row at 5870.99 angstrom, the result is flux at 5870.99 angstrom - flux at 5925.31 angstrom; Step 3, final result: 0.47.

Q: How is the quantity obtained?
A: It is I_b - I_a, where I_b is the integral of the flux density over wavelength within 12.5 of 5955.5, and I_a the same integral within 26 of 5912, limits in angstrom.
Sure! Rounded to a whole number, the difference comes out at -263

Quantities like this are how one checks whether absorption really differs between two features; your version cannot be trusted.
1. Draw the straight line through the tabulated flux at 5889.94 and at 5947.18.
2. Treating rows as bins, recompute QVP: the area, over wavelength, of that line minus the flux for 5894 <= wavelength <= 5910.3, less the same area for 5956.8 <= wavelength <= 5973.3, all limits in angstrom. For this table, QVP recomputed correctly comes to -19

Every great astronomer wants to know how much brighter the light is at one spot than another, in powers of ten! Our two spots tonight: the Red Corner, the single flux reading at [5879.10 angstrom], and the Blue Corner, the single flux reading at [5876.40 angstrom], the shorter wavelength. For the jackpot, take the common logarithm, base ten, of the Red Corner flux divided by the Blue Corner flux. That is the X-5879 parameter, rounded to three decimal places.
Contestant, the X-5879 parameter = -0.011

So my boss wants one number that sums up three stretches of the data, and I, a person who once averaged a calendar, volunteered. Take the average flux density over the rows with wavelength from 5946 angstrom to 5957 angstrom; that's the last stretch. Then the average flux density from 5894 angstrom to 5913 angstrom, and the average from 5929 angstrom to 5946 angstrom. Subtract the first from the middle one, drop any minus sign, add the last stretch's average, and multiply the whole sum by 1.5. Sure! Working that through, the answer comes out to 17.51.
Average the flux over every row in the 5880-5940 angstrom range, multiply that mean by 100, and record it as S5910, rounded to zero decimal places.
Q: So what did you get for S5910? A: 1035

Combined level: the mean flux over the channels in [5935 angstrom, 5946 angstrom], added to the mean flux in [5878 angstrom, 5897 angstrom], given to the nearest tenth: 20.6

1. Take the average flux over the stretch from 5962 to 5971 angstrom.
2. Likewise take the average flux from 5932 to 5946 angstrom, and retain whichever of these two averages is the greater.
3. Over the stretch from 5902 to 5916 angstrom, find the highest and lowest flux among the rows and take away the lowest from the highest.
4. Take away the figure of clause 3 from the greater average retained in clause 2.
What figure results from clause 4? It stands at 10.7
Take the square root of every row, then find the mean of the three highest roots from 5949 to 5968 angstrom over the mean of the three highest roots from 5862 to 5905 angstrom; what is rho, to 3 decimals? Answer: 0.992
